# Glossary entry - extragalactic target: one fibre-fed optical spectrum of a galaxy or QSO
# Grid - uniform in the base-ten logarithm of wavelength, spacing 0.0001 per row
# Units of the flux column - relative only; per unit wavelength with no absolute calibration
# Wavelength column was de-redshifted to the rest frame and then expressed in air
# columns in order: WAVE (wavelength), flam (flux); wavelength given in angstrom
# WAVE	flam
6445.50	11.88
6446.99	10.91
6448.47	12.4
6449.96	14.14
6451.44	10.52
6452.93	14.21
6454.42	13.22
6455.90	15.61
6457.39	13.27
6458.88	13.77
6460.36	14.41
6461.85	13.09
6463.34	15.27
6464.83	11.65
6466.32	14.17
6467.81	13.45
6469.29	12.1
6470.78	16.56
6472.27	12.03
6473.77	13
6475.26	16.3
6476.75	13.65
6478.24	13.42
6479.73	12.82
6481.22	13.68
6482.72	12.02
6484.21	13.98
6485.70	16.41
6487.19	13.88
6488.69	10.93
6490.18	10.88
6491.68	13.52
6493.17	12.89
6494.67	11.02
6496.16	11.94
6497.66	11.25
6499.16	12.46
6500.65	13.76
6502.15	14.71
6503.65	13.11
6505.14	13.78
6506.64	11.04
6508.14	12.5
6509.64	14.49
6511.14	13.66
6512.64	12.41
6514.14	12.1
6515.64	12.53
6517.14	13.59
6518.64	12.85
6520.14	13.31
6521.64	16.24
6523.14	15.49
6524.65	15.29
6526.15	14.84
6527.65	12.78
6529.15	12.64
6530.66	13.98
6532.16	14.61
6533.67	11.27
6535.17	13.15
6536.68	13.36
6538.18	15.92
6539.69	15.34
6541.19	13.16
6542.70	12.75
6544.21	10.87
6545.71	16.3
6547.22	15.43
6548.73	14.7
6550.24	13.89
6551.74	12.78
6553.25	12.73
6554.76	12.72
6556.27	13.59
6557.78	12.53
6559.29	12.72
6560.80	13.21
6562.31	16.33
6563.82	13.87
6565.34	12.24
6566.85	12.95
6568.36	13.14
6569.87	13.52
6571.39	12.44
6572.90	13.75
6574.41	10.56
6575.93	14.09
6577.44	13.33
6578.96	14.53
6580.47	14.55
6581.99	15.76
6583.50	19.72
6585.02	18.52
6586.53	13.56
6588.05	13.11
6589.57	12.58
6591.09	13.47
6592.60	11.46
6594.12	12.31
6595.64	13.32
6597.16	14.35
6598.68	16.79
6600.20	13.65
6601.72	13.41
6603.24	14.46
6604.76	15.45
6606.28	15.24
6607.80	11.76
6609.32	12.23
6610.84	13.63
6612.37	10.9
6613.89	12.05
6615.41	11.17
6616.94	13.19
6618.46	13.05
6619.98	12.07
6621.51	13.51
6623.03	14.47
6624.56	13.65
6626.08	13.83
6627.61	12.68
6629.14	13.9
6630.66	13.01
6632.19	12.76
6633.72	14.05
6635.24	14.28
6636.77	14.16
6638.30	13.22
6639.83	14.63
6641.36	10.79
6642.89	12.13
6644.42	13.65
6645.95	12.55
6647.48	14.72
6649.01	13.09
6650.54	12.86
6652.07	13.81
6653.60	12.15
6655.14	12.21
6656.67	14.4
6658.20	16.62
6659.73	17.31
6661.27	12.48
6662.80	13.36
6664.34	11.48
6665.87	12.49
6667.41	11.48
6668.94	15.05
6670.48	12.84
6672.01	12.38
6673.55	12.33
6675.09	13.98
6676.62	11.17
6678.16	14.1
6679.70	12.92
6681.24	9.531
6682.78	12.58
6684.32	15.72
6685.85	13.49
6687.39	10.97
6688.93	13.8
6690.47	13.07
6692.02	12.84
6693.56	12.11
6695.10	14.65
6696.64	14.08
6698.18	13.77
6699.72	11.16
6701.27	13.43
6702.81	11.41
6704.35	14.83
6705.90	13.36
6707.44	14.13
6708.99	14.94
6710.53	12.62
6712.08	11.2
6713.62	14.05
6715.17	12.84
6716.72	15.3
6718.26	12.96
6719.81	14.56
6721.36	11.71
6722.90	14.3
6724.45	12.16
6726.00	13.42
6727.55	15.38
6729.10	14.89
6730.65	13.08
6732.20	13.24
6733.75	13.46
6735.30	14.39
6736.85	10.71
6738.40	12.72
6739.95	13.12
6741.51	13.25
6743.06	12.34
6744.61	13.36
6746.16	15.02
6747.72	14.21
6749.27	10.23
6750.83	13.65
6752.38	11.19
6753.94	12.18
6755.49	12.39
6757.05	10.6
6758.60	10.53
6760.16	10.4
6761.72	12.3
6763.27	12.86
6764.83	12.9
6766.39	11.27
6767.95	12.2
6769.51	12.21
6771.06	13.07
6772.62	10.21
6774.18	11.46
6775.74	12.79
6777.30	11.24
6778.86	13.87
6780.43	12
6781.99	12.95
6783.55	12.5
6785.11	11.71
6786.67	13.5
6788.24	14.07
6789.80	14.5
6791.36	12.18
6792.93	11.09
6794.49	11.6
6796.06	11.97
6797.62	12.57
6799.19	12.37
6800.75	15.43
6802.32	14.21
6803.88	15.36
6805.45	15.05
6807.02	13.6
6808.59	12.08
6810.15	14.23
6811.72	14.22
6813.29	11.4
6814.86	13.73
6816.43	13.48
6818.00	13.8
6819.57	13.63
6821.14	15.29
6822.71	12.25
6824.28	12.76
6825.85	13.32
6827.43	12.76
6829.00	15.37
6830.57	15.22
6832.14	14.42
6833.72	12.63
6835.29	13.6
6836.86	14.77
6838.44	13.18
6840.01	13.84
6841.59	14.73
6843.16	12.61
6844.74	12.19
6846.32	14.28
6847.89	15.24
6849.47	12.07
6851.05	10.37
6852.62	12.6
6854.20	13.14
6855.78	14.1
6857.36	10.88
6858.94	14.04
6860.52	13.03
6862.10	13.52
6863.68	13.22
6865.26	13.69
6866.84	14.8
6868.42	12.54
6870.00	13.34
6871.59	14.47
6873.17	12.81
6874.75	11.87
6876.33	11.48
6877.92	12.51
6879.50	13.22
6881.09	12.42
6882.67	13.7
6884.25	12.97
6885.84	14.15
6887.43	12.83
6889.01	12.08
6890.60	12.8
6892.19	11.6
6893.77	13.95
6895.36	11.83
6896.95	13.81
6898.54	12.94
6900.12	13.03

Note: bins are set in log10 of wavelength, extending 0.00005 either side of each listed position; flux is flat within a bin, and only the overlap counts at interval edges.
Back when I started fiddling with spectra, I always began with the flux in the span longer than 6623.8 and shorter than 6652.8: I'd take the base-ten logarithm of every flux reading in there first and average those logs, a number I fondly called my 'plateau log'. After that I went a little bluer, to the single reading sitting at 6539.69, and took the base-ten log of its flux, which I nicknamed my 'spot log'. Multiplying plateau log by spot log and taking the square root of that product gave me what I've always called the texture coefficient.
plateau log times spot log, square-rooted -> 1.15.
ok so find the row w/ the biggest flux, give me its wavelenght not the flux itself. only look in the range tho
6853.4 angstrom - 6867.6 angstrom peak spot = 6866.84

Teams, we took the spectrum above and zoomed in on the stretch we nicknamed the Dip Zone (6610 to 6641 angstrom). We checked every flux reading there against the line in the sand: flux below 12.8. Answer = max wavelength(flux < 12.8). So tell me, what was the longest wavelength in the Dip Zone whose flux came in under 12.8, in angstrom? 6632.19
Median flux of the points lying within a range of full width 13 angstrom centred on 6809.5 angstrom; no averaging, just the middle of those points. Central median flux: 14.0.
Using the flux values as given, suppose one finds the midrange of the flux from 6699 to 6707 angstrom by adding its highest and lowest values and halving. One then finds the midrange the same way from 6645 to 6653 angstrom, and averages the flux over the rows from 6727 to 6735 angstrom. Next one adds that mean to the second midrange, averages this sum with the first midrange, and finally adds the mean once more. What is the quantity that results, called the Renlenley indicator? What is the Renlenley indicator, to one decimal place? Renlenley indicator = 34.3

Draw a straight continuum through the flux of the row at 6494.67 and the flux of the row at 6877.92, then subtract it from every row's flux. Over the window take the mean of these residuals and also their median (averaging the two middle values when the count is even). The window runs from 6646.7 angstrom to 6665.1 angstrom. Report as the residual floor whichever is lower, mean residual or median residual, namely 1.6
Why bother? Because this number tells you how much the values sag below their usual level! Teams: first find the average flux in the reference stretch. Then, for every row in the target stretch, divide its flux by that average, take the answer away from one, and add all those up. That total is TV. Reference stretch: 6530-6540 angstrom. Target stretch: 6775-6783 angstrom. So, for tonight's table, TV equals 0.5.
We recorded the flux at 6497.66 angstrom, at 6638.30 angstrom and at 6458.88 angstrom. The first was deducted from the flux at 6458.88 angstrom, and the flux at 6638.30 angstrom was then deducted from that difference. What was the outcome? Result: -10.7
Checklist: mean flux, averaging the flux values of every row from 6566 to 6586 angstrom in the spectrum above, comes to 14.4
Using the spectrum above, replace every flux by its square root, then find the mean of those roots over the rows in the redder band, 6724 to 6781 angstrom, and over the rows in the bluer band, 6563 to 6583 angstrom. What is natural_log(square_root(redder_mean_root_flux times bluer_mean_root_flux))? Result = 1.28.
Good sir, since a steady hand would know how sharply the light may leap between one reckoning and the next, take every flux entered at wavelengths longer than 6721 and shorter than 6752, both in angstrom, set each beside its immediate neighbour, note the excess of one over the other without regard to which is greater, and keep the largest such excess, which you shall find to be 4.0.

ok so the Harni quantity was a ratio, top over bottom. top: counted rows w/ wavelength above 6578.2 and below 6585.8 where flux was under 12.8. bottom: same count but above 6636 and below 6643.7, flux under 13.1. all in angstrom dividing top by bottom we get 0.0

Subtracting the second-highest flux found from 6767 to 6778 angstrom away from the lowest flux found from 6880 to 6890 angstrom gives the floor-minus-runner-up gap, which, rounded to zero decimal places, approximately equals -1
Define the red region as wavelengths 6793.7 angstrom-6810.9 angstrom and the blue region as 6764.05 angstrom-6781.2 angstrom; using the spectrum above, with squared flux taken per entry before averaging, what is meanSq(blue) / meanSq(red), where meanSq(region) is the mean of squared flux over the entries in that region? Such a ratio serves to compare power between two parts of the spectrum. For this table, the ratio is 0.80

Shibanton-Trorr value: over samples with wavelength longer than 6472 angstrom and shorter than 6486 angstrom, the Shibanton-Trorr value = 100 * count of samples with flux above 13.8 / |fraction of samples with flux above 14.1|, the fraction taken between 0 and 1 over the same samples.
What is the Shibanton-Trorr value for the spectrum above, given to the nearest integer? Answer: 1500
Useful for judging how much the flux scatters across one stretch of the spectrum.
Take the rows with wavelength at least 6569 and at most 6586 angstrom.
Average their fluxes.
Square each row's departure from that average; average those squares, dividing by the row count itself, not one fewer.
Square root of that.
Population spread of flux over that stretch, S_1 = 2.48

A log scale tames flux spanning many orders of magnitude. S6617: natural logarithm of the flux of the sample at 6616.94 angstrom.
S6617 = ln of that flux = 2.58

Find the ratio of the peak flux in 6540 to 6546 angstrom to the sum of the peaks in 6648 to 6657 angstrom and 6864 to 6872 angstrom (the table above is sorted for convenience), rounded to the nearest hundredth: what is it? 0.56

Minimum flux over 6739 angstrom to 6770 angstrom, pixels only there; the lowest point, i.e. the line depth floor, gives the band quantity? 10.23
